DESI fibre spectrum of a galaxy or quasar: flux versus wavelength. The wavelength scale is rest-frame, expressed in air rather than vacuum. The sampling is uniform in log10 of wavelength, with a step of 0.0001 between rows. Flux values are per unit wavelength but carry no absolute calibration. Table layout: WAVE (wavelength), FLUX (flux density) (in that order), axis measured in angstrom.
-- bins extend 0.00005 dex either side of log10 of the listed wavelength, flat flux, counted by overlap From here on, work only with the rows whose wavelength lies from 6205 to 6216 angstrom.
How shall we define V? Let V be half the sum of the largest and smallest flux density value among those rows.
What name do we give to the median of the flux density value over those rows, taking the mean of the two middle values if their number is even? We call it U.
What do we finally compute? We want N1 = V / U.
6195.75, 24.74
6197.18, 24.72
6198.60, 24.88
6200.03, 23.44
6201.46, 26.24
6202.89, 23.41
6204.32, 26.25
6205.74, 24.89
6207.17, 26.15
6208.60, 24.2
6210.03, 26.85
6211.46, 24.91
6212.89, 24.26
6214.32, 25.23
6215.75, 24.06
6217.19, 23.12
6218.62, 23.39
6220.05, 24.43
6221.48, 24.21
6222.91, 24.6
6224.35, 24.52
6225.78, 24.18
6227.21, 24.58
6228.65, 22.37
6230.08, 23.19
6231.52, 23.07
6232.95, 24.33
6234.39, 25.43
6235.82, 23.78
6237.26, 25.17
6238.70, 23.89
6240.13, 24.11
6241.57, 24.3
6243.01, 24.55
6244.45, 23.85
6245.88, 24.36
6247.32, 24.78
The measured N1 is 1.02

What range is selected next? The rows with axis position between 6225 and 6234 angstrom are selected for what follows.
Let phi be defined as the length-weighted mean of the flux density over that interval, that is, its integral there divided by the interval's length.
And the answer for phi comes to 23.7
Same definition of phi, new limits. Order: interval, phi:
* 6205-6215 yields 25.2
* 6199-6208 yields 25.0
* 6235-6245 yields 24.2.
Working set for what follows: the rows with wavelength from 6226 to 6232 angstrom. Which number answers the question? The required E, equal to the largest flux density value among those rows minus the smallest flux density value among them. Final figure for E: 2.2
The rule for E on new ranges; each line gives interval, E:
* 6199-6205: 2.8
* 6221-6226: 0.4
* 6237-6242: 1.3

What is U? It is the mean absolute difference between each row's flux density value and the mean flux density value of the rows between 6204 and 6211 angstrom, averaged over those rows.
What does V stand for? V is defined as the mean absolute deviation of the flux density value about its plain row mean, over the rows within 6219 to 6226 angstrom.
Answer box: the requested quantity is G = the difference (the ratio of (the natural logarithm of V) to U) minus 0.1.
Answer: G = -2.18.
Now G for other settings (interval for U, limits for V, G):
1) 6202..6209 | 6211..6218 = -0.62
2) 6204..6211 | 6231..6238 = -0.41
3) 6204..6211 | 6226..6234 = -0.41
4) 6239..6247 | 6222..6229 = -2.06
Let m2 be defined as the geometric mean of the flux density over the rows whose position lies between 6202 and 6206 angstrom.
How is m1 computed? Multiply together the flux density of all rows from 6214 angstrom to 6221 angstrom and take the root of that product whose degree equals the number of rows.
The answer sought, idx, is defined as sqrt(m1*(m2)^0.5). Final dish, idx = 10.94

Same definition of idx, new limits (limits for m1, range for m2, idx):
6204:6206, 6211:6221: 11.21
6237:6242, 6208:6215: 11.04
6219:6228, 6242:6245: 10.96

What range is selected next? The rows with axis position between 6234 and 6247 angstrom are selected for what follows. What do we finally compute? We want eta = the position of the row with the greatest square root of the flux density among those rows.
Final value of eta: 6234.39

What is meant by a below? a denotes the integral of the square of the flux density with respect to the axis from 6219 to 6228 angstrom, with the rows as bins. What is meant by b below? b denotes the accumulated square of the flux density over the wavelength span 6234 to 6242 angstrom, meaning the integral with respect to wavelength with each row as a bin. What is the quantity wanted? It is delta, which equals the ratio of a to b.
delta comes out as 1.12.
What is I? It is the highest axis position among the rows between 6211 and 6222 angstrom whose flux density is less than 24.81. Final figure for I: 6221.48 angstrom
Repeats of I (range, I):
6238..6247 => 6245.88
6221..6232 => 6231.52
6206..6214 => 6212.89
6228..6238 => 6235.82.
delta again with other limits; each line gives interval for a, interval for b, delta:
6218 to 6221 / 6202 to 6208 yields 0.45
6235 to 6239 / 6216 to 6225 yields 0.46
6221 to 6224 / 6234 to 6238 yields 0.73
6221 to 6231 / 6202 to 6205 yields 3.07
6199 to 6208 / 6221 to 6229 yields 1.21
